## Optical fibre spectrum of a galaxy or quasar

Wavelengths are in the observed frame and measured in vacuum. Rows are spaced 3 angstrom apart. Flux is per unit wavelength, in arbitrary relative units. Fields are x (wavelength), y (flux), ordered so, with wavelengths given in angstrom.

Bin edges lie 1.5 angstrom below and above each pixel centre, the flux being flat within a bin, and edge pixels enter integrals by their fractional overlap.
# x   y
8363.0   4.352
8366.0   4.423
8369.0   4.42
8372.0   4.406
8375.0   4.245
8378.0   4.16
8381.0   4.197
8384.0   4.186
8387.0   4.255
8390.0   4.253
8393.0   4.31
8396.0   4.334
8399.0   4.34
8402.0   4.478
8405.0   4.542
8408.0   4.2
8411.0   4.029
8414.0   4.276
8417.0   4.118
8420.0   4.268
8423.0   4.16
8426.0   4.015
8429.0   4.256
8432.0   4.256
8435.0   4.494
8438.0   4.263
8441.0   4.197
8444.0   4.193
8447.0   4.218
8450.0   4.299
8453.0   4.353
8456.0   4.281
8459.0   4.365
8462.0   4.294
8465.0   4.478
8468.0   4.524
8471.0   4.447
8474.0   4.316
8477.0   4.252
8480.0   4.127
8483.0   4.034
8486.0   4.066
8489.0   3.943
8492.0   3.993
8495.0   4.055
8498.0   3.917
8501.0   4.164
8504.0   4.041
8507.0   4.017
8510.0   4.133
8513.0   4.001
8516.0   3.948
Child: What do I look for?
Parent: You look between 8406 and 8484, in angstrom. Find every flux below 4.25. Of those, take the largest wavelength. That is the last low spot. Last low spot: 8483.0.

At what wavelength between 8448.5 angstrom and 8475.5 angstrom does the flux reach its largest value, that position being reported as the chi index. 8468.0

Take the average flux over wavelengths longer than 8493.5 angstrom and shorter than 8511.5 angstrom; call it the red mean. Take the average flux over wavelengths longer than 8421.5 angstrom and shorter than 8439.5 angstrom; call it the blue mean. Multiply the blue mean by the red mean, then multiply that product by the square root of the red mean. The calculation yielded 34.6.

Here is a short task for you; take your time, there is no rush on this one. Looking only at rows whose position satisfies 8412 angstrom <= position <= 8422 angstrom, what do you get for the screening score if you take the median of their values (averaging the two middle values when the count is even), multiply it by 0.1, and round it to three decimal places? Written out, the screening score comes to 0.427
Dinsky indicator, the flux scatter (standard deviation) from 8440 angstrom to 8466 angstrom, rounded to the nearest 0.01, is 0.09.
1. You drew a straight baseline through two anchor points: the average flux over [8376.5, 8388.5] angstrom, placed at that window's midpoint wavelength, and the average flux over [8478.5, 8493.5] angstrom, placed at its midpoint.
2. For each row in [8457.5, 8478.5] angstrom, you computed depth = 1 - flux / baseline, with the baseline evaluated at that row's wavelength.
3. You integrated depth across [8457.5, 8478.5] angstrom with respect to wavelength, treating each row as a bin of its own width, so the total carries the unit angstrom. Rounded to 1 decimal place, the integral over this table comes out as -1.7 angstrom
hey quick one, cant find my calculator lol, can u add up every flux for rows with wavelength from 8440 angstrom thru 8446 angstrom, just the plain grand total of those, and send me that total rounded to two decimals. 8.39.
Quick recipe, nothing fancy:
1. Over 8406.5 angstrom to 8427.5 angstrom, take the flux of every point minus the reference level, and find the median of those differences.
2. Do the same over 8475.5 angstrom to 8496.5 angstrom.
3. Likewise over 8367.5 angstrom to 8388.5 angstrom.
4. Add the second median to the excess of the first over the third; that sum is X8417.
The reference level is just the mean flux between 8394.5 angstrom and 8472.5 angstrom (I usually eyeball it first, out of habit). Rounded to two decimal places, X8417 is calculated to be -0.33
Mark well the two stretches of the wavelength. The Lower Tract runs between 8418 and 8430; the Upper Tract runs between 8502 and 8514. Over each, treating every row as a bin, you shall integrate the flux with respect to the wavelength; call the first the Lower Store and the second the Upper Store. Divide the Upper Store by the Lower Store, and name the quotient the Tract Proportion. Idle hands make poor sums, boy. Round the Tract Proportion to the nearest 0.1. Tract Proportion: 1.0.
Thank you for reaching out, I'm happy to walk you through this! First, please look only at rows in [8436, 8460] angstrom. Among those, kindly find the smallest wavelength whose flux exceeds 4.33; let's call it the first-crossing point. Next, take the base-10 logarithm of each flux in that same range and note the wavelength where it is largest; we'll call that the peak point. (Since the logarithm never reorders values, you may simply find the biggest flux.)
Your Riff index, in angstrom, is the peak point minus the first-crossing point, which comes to 6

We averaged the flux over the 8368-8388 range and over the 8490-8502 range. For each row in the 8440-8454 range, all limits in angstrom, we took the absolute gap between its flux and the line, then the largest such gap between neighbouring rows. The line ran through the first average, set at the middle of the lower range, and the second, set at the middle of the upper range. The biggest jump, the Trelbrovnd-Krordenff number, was 0.087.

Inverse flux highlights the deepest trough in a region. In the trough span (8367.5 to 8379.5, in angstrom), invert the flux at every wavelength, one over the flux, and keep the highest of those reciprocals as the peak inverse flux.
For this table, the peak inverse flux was 0.240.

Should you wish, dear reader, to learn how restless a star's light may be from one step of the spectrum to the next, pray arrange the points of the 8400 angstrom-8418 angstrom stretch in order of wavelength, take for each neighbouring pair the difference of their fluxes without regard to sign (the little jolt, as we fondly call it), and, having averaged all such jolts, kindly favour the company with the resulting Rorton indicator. 0.20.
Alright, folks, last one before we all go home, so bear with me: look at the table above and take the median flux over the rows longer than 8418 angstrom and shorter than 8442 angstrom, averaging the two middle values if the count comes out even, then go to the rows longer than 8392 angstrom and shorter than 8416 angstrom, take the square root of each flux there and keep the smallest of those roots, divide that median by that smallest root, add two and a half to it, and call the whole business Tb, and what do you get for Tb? 4.62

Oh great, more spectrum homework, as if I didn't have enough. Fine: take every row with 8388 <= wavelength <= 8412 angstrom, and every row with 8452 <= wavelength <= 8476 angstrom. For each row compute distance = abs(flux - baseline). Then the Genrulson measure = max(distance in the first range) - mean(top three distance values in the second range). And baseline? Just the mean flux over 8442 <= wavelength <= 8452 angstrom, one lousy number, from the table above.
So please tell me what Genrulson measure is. 0.06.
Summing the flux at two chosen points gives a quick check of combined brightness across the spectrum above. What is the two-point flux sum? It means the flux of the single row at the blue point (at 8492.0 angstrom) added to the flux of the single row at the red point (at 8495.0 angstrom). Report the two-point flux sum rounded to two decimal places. 8.05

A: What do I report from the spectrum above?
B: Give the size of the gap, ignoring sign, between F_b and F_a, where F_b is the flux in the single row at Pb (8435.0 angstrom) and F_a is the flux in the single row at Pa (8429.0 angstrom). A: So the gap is 0.24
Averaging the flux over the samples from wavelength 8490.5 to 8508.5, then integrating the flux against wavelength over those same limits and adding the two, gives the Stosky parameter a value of 76.6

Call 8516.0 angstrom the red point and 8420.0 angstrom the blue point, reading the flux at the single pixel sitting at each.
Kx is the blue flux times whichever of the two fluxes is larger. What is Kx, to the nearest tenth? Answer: 18.2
